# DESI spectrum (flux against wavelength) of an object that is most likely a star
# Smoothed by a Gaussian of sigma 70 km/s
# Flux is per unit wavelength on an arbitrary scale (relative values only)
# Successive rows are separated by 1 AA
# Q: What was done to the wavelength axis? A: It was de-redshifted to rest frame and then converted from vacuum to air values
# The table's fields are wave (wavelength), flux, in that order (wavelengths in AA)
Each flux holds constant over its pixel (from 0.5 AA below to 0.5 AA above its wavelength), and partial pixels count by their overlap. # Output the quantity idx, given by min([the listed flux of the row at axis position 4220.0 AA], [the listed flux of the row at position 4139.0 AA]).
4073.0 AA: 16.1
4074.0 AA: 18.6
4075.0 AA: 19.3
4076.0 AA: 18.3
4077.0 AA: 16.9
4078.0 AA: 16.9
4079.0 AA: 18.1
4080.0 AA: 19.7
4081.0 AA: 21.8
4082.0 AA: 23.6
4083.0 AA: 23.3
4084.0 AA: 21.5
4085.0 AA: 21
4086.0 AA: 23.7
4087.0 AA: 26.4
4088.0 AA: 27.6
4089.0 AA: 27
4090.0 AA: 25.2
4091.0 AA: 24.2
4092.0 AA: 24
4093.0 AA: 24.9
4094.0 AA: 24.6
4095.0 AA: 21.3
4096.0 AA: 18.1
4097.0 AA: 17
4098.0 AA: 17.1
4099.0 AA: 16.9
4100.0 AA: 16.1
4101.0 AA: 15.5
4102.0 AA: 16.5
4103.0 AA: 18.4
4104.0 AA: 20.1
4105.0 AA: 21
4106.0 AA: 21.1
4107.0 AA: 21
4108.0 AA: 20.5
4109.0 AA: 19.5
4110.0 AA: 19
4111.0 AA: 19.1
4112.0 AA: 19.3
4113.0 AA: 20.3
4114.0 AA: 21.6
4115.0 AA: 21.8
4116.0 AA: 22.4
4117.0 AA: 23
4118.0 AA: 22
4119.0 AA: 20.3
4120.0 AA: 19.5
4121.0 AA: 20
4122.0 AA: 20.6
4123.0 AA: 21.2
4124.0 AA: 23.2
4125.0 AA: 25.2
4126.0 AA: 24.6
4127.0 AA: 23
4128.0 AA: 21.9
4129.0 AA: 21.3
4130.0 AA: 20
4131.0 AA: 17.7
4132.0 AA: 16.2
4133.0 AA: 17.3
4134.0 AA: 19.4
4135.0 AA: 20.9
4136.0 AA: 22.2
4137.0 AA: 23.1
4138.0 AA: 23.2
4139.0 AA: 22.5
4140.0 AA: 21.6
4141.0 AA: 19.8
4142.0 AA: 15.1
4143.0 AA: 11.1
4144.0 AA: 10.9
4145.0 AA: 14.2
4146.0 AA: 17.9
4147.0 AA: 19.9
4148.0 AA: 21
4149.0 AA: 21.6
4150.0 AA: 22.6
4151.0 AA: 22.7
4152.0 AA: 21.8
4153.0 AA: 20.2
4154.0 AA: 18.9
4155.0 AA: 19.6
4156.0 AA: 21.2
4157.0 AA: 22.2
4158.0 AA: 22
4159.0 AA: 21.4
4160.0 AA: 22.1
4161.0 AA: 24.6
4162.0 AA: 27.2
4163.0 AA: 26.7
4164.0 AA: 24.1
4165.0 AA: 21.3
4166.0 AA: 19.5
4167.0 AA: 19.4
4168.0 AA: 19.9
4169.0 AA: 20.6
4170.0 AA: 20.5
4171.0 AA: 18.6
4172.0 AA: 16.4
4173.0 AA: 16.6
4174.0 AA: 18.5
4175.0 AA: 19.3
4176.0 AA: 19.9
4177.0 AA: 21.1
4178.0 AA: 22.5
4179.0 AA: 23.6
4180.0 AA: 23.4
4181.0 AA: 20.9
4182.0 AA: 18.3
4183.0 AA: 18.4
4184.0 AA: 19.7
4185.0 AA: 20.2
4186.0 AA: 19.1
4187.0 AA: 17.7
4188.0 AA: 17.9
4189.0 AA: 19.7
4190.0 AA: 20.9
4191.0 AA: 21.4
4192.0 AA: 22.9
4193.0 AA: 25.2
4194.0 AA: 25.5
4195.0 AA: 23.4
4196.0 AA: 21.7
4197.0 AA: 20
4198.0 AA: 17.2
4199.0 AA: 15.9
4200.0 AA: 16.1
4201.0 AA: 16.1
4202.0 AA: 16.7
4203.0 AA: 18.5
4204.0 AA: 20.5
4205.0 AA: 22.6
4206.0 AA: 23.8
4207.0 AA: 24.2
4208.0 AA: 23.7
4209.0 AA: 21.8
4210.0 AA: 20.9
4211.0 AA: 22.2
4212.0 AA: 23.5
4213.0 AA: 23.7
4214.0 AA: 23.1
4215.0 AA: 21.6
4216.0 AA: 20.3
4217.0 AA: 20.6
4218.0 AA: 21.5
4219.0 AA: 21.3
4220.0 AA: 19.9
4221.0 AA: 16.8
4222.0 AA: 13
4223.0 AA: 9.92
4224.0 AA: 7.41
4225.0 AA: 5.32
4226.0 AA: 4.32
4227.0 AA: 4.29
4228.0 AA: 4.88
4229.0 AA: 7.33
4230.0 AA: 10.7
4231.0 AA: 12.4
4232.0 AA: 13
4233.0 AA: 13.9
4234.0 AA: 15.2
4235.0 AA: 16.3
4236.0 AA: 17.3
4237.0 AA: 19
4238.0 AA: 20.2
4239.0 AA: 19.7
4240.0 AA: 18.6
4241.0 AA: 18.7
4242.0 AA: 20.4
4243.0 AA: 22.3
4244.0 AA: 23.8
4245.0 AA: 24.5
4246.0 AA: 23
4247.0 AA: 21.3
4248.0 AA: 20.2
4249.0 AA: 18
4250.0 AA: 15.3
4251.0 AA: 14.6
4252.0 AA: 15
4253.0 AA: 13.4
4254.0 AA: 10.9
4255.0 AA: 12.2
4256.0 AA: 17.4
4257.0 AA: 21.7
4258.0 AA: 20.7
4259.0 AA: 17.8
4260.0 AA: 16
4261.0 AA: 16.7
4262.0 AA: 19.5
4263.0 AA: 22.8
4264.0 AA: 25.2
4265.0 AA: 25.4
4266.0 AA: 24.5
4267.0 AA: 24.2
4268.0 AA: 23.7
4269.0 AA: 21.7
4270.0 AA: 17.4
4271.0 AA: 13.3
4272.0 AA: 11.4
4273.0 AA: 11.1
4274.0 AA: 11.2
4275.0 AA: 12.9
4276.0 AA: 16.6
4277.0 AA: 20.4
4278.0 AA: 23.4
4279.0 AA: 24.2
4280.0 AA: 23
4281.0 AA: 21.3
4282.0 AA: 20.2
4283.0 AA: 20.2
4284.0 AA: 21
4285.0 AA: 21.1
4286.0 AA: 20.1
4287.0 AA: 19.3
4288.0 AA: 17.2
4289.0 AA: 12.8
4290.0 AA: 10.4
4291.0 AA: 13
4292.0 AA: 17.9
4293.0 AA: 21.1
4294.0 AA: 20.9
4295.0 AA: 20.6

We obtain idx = 20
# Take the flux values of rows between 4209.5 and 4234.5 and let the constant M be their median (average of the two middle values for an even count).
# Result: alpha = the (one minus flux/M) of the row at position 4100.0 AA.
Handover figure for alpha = -0.06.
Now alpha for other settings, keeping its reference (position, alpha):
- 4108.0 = -0.35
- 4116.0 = -0.47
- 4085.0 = -0.38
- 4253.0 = 0.12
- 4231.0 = 0.18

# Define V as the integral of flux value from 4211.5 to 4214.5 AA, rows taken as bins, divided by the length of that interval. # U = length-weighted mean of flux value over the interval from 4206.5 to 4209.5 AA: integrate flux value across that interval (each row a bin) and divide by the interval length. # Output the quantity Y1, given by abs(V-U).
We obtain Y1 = 0.2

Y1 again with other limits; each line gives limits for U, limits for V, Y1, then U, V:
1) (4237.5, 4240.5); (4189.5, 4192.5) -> 2.2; 19.5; 21.7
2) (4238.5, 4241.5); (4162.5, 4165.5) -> 5.0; 19.0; 24.0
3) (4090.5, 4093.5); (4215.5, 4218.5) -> 3.6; 24.4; 20.8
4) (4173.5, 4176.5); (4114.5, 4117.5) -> 3.2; 19.2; 22.4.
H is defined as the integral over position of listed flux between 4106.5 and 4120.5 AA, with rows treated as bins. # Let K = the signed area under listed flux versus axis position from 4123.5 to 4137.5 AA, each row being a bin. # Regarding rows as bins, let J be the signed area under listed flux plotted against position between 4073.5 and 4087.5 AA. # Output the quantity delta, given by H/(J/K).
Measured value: 296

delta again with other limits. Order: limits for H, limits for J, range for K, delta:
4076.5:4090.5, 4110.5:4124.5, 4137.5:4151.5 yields 281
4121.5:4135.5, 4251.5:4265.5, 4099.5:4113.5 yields 307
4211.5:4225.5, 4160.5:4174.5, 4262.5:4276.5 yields 221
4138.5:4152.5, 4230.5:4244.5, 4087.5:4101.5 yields 314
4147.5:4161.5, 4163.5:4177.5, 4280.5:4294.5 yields 281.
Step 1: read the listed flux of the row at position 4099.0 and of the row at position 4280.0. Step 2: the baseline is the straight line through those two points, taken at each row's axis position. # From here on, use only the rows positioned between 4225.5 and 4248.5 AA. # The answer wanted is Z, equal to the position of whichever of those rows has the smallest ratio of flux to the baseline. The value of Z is 4227.0 AA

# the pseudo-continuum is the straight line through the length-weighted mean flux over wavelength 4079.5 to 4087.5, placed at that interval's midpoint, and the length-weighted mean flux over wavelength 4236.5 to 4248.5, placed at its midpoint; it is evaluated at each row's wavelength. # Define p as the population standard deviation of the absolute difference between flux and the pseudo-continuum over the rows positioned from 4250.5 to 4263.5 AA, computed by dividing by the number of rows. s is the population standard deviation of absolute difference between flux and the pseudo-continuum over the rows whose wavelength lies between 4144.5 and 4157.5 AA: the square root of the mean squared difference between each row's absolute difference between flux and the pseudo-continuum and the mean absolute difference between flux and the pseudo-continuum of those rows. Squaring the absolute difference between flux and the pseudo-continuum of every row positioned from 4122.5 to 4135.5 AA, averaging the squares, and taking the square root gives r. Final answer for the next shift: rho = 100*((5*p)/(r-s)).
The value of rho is 1708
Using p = 3.0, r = 2.90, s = 2.0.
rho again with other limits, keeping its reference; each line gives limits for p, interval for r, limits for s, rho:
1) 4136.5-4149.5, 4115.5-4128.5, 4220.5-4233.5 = -829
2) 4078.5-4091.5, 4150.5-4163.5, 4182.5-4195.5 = 615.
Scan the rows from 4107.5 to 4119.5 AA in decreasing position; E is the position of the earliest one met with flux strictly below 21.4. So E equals 4119.0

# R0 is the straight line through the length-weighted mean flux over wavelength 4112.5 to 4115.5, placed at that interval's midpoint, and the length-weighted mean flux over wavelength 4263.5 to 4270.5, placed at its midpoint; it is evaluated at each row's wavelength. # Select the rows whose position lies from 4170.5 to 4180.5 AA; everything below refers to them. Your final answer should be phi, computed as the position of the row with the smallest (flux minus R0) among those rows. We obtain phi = 4172.0 AA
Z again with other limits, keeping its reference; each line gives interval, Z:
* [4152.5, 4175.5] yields 4172.0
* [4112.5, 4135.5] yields 4132.0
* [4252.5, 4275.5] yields 4273.0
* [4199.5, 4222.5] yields 4222.0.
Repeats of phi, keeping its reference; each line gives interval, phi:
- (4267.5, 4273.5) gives 4273.0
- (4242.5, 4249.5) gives 4249.0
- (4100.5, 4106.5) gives 4101.0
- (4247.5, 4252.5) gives 4251.0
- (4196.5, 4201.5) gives 4199.0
